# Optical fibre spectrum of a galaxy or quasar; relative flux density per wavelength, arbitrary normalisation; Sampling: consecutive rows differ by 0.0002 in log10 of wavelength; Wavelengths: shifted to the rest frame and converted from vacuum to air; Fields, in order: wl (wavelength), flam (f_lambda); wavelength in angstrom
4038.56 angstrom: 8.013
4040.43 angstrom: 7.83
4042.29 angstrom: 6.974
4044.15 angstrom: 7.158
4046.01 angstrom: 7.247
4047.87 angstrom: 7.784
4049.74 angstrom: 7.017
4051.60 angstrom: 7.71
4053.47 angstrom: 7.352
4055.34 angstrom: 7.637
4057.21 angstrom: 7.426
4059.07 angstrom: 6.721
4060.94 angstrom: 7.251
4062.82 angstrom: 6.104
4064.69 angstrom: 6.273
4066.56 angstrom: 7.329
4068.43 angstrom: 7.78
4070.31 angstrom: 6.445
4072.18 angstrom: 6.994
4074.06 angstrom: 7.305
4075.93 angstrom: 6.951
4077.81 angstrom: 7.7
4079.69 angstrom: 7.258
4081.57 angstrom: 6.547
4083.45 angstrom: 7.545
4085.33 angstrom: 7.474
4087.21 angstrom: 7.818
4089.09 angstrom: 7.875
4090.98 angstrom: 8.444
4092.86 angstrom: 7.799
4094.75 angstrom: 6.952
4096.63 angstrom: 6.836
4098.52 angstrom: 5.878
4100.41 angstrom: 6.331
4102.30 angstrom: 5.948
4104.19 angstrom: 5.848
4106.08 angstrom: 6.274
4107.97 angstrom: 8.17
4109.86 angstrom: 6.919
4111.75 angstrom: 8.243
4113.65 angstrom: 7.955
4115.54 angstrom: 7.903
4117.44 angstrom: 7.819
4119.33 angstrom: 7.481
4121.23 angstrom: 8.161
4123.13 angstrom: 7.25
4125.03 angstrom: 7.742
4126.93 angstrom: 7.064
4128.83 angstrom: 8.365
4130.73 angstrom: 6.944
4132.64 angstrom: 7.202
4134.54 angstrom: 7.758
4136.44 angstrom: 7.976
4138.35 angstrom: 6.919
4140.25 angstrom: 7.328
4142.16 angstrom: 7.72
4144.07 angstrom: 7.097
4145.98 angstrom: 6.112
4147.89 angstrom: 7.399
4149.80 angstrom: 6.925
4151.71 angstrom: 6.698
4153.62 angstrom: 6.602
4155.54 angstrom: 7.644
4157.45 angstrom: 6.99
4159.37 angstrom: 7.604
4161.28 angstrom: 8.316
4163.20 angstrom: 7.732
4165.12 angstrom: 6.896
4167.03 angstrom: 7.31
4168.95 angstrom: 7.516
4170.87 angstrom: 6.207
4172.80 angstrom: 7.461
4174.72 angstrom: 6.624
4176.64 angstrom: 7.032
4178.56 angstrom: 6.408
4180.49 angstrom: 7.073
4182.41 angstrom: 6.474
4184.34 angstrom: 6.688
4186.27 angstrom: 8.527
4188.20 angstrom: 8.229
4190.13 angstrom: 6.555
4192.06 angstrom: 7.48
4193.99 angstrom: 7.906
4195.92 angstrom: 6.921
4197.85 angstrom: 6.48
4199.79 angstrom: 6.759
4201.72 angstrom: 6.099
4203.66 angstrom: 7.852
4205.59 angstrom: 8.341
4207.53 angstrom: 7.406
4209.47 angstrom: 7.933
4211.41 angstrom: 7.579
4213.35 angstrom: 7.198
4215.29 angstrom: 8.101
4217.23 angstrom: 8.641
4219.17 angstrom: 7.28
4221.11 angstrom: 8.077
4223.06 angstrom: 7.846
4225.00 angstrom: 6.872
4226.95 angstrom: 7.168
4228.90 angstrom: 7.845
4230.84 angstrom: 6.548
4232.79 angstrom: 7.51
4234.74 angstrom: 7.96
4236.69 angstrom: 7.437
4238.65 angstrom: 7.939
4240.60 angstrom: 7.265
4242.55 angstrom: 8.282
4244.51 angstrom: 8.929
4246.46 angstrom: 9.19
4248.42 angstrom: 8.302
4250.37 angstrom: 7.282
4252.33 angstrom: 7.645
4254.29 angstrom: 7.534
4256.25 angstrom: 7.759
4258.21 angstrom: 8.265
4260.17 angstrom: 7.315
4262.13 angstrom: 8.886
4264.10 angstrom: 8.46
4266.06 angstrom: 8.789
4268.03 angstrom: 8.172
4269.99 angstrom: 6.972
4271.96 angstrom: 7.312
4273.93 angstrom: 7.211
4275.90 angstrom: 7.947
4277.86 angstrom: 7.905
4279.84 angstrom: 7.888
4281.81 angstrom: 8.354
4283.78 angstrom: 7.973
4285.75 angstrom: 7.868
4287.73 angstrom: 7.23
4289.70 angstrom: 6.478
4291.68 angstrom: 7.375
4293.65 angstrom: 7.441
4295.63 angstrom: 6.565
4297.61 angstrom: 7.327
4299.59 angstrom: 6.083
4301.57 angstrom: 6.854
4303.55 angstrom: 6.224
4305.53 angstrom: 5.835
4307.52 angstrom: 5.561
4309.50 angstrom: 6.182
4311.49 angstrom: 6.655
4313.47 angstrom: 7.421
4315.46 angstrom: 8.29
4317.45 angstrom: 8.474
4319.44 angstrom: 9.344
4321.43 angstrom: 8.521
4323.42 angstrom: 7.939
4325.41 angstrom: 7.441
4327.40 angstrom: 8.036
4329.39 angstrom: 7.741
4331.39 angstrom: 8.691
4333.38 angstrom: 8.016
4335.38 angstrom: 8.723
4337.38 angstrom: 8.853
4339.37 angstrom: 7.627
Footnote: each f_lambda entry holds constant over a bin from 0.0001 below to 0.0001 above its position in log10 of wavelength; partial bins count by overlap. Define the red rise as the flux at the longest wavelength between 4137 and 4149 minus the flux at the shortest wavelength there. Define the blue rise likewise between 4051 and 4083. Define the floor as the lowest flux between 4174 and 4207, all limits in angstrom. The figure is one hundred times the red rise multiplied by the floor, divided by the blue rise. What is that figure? -252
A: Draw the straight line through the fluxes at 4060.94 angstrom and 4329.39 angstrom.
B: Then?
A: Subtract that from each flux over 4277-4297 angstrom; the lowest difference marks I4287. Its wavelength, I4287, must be 4289.70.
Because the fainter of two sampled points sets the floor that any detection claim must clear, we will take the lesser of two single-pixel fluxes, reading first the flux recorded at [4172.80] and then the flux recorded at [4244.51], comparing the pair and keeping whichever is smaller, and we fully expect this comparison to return 7.5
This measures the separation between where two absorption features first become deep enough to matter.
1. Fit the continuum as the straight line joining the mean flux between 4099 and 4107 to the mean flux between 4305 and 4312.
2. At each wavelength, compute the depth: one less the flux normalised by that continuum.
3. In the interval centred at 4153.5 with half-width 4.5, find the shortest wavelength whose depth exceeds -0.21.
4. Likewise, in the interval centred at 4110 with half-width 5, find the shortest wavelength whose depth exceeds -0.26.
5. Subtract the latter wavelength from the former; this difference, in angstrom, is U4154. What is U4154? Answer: 43.7 angstrom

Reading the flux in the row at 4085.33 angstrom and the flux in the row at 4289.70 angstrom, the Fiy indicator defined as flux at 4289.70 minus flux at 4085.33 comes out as -1.0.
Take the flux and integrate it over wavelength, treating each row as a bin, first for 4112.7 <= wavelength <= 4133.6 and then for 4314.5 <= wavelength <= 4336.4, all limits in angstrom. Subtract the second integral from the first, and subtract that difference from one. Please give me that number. 23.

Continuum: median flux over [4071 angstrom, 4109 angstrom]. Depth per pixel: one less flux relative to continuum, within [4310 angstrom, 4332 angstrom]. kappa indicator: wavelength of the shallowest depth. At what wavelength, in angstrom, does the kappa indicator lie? 4319.44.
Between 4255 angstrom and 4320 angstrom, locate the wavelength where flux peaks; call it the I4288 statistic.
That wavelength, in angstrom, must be 4319.44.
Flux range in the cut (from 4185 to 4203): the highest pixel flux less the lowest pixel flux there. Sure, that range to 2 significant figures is 2.4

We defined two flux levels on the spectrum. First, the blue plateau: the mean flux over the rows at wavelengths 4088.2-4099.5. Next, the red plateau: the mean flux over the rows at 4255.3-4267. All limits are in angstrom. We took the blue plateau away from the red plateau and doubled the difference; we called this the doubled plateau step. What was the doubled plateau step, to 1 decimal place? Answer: 1.9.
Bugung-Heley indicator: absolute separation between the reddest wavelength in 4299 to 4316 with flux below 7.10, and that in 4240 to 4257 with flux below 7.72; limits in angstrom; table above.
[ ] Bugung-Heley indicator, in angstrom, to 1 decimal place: 57.2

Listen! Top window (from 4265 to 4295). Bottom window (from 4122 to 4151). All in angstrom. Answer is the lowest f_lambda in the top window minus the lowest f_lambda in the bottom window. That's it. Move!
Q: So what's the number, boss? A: 0.4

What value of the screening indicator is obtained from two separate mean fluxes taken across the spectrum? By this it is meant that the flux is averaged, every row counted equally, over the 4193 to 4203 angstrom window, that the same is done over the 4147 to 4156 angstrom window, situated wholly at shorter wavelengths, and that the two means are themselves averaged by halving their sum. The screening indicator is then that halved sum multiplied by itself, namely 48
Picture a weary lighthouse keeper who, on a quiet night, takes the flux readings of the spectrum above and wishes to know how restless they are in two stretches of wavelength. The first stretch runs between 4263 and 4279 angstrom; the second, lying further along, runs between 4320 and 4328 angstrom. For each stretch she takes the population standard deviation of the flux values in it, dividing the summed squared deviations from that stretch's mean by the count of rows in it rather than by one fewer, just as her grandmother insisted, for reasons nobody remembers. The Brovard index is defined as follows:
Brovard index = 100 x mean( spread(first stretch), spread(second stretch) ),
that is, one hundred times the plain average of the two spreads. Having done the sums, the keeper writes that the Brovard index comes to 49.0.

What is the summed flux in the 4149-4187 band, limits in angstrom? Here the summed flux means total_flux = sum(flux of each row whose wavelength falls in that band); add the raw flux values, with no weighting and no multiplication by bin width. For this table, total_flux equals 143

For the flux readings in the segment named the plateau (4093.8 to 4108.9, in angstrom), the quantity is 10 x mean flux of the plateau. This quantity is 65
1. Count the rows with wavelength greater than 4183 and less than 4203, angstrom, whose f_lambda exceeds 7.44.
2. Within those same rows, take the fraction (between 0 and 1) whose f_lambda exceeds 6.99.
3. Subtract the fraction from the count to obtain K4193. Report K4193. 4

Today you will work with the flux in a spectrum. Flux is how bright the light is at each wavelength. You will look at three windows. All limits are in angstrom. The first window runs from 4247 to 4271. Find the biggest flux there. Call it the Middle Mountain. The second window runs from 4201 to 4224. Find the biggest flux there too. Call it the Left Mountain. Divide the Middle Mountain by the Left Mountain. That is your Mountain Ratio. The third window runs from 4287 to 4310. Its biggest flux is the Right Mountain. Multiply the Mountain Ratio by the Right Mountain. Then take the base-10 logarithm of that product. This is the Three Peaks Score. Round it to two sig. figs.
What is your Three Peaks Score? 0.88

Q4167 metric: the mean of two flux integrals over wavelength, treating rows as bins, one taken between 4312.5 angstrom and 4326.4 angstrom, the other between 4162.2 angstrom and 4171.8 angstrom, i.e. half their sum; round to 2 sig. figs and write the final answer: 91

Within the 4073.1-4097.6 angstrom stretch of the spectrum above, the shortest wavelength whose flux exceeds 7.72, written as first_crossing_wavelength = 4087.21 angstrom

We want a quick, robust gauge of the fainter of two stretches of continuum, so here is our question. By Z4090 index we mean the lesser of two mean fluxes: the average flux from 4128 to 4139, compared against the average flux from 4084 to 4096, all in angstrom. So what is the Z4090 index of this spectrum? 7.53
